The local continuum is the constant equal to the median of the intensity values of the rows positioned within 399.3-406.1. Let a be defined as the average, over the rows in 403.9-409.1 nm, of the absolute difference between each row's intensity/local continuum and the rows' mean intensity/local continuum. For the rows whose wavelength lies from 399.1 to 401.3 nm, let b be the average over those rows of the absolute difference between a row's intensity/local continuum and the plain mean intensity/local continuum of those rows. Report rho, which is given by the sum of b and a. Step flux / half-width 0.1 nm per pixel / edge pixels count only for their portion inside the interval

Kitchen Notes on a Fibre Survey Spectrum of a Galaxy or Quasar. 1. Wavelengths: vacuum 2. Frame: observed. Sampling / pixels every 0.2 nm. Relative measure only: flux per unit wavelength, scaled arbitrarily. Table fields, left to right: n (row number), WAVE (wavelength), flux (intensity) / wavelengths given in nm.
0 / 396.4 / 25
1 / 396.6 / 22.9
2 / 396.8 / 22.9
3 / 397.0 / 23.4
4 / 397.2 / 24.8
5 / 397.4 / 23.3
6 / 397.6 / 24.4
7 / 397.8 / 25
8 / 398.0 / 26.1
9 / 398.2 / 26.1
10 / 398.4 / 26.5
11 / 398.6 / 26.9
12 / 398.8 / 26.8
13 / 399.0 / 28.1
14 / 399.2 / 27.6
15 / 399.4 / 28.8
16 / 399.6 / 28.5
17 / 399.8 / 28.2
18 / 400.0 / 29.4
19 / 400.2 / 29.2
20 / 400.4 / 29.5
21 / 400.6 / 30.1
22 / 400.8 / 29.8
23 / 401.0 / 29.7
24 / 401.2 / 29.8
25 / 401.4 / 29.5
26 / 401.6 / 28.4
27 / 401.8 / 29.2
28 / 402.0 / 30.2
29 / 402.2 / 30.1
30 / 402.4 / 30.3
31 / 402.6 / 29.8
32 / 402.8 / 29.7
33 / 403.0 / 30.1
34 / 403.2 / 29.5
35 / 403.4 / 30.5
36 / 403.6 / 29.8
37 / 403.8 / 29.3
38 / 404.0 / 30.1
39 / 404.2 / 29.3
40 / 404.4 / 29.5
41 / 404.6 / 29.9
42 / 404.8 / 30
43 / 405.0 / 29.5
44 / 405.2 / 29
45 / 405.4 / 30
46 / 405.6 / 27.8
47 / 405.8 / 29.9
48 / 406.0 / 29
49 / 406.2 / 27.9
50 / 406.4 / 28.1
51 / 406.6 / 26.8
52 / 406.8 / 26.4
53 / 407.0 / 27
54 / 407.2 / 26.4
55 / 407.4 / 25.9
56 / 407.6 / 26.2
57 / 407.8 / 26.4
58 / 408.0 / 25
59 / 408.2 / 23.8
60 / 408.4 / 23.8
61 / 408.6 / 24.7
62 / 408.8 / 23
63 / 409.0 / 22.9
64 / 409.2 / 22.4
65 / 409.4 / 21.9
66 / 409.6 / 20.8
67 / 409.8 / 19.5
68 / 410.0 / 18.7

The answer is 0.09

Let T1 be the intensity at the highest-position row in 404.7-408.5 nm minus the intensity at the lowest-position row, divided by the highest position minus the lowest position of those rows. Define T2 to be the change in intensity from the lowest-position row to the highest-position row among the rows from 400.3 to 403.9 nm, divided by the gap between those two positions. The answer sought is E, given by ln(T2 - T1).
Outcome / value 0.5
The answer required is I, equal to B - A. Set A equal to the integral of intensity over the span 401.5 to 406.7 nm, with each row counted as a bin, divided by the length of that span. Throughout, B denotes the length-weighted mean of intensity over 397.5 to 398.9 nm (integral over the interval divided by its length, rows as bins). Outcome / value -3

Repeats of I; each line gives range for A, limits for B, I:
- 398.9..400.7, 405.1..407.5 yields -1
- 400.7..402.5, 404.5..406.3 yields 0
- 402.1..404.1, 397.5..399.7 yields -3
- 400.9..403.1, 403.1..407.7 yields -1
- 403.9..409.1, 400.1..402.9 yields 2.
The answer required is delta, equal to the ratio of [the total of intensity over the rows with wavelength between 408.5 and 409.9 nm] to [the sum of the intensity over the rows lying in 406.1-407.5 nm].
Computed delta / 0.8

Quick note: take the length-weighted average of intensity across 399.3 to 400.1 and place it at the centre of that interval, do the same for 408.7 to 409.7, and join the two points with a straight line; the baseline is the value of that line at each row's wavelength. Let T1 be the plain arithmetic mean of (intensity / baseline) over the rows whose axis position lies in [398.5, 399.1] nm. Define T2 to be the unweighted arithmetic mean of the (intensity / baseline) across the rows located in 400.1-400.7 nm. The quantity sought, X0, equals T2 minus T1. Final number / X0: 0.12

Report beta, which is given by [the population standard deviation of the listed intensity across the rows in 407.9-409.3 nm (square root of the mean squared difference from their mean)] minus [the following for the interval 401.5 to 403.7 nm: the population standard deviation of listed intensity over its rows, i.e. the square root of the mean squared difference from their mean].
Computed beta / 0.3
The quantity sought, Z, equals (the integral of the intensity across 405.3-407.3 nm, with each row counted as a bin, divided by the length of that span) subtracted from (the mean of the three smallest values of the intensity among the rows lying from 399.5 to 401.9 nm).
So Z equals 0.4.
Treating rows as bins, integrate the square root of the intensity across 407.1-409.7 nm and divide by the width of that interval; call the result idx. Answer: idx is 4.91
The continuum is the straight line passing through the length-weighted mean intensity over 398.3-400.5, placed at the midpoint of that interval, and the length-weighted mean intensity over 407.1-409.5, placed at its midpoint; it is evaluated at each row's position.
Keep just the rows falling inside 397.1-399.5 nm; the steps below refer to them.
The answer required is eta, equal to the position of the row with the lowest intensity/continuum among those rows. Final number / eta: 397.4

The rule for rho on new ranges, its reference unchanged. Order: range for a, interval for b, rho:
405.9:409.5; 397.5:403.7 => 0.11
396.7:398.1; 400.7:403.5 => 0.04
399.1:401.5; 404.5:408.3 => 0.07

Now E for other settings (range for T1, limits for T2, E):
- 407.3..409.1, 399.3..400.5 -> 0.9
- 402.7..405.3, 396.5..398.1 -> 0.9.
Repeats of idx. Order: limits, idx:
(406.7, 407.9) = 5.14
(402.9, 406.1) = 5.44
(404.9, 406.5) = 5.38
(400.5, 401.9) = 5.43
